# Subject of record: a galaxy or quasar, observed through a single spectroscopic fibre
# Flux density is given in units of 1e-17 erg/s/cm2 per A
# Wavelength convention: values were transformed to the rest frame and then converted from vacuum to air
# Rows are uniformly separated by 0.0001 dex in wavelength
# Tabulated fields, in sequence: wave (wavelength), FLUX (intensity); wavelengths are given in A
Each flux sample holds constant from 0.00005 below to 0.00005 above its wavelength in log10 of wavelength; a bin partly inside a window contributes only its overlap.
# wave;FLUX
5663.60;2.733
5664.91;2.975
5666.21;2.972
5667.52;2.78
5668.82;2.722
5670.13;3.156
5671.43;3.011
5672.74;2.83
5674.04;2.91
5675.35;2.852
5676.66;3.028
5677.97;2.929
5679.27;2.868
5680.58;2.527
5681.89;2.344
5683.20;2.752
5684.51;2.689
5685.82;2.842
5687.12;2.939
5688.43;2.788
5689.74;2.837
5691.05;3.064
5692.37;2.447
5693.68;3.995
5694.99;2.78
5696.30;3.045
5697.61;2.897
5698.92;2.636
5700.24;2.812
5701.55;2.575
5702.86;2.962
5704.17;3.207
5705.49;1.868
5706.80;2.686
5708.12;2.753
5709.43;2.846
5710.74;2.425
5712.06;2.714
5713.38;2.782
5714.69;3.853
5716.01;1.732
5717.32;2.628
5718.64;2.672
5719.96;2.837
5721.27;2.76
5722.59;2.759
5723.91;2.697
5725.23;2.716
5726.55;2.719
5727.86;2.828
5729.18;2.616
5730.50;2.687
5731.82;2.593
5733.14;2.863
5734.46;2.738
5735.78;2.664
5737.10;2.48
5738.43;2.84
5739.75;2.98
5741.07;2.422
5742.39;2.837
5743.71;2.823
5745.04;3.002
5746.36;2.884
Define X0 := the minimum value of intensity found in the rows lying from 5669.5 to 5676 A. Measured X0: 2.83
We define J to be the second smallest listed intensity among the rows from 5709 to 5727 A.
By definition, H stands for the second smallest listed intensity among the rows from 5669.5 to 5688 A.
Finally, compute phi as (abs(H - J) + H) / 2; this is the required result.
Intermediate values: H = 2.527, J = 2.425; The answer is 1.31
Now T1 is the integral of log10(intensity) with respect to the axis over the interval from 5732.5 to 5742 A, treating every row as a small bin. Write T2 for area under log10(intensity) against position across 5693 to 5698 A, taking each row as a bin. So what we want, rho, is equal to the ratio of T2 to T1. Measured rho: 0.61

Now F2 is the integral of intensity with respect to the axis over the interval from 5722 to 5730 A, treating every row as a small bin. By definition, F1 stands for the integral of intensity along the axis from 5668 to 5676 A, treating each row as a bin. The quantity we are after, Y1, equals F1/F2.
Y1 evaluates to 1.07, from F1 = 23.3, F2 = 21.8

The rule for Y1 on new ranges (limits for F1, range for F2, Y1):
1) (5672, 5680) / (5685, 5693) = 1.03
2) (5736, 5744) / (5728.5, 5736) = 1.08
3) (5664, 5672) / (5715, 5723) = 1.12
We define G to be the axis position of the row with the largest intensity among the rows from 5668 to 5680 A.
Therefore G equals 5670.13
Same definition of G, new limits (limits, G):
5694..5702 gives 5696.30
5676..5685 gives 5676.66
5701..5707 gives 5704.17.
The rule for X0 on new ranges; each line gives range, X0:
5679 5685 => 2.344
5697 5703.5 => 2.575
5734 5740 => 2.48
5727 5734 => 2.593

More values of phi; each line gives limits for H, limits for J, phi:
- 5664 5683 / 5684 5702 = 1.29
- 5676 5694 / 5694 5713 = 1.23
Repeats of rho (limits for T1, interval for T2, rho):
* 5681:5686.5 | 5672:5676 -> 0.79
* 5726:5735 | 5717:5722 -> 0.56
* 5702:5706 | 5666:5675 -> 2.47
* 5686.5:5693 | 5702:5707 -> 0.72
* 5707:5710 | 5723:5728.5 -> 1.81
